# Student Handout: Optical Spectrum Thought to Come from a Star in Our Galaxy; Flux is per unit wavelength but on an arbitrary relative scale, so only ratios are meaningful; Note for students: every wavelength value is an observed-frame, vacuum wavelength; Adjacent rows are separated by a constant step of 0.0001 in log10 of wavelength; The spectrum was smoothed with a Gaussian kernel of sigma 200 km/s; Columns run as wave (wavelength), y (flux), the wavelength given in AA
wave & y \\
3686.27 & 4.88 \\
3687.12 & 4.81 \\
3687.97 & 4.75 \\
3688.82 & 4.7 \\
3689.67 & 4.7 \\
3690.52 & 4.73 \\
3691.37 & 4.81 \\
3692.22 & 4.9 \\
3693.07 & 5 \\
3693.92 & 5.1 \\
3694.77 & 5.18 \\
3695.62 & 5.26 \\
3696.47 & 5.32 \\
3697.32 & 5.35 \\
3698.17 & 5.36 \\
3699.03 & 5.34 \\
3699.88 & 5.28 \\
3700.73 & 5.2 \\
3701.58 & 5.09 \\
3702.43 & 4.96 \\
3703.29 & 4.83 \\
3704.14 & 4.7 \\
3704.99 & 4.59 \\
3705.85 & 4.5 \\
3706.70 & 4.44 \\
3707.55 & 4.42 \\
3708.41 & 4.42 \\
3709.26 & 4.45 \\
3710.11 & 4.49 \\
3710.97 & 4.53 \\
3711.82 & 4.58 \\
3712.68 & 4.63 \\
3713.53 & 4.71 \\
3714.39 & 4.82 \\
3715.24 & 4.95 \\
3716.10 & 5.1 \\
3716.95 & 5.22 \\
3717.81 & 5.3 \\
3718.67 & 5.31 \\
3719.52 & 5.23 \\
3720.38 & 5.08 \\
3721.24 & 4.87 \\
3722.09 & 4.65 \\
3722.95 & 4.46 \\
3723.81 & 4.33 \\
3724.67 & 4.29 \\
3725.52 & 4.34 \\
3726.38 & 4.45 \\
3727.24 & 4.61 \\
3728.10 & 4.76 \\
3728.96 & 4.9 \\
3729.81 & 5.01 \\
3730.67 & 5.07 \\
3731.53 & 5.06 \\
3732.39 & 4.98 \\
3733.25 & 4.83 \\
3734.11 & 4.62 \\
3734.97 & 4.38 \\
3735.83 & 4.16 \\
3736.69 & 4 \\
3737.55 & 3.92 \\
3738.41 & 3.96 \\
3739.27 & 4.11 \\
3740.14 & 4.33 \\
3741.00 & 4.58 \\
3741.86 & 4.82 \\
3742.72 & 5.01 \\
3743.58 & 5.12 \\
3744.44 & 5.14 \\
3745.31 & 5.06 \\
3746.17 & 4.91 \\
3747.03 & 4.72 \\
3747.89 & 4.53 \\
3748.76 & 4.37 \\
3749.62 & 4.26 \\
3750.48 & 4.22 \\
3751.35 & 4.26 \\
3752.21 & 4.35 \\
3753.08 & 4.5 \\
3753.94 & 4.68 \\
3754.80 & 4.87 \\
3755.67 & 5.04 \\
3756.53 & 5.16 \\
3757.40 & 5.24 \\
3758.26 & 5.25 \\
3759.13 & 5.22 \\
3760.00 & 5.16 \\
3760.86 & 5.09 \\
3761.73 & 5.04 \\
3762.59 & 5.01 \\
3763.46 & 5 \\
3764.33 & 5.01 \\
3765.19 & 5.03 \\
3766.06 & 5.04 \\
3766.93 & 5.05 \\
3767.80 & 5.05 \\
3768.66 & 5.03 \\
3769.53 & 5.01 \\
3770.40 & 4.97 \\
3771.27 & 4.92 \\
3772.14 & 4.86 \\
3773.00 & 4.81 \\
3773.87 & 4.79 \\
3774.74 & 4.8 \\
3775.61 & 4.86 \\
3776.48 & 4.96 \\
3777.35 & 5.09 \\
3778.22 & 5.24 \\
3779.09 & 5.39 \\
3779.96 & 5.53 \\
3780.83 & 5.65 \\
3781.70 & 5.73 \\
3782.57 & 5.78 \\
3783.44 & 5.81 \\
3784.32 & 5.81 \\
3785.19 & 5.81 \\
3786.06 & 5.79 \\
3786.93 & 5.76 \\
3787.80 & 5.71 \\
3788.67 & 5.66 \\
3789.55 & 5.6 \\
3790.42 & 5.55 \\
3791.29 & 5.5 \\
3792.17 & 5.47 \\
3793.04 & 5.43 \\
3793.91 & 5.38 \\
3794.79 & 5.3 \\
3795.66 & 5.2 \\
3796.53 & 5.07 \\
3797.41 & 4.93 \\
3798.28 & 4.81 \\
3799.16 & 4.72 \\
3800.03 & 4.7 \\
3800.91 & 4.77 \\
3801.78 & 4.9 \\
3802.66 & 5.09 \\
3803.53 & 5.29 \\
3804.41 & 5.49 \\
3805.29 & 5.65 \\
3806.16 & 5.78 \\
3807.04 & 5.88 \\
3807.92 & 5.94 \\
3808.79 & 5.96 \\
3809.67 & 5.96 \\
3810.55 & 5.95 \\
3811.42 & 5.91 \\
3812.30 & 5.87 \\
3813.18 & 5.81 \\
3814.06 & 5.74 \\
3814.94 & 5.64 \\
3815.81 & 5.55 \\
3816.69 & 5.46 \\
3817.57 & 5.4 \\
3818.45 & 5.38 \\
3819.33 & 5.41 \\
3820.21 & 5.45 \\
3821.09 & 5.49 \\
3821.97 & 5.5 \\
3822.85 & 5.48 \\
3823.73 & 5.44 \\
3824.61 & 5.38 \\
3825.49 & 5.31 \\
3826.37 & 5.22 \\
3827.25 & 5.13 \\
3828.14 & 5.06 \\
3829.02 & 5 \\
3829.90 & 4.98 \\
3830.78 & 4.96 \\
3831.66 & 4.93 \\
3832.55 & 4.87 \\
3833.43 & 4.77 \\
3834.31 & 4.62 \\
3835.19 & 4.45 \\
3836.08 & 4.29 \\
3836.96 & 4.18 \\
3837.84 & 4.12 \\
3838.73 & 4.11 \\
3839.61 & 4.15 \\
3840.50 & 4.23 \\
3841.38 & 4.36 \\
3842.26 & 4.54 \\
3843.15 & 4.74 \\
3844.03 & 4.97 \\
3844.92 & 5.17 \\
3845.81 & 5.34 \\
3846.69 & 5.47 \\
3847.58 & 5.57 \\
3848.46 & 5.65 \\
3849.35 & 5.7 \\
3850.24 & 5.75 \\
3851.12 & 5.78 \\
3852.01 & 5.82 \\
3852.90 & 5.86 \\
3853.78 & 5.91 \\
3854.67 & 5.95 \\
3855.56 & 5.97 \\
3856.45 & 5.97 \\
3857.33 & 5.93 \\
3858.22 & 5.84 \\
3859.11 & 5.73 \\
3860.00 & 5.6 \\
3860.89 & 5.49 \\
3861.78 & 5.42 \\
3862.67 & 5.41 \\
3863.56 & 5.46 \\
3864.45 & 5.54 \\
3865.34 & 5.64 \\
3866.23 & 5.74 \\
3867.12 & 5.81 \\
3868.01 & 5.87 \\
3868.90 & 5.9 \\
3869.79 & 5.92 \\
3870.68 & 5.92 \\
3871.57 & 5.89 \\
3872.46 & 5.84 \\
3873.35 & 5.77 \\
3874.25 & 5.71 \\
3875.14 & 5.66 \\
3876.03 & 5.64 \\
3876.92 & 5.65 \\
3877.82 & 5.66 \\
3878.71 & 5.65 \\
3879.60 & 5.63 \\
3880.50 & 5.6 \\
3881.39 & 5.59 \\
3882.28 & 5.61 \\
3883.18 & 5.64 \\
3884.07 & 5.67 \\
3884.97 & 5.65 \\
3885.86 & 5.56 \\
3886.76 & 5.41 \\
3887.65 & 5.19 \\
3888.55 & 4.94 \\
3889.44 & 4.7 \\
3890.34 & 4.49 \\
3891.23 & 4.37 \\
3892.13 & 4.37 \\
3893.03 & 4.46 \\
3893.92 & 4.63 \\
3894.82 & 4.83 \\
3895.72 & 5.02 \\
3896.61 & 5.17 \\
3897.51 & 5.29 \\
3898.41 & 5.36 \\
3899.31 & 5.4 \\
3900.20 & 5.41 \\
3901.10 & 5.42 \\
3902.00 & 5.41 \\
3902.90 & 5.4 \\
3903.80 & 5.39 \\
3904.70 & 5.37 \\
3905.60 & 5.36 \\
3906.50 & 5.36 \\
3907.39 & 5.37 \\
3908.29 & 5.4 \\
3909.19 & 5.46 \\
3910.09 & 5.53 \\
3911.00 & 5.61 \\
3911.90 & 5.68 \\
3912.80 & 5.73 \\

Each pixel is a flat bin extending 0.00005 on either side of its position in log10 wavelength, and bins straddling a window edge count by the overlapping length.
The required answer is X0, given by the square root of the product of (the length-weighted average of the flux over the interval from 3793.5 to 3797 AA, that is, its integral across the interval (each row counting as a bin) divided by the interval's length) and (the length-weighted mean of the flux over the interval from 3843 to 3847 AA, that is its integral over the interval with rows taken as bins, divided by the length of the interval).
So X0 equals 5.19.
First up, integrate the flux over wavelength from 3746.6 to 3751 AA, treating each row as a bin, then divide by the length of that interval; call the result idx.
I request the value 4.41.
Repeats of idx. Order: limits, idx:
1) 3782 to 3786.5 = 5.80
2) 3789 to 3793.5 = 5.51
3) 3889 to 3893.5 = 4.48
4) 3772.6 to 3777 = 4.84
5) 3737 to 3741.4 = 4.17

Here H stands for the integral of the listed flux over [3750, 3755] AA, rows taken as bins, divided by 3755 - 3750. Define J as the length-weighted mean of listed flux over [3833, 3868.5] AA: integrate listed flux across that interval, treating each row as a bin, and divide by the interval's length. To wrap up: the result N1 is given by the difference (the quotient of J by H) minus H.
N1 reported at -3.28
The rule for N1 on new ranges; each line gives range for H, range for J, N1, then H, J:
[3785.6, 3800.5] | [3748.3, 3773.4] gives -4.41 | 5.3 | 4.88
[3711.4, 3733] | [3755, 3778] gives -3.79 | 4.8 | 5.02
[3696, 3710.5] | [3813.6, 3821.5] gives -3.74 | 4.9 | 5.50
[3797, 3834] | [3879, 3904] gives -4.38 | 5.4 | 5.20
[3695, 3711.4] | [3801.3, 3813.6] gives -3.71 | 4.9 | 5.67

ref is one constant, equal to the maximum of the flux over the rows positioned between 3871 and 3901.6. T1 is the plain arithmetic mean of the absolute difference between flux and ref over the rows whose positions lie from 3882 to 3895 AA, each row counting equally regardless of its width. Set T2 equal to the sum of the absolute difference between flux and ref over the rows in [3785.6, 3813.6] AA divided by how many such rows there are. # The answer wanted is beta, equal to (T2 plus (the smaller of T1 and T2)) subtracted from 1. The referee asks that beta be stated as 0.1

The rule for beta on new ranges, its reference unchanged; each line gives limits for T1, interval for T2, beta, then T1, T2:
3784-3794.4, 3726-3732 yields -0.3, 0.3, 1.05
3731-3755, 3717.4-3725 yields -1.1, 1.3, 1.05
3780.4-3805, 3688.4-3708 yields -0.5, 0.5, 0.94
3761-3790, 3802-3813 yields 0.6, 0.6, 0.20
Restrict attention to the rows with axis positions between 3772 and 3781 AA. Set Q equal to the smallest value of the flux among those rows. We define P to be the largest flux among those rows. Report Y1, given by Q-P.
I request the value -0.9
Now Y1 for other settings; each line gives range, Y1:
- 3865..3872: -0.3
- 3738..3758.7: -1.3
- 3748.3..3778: -1.0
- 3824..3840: -1.3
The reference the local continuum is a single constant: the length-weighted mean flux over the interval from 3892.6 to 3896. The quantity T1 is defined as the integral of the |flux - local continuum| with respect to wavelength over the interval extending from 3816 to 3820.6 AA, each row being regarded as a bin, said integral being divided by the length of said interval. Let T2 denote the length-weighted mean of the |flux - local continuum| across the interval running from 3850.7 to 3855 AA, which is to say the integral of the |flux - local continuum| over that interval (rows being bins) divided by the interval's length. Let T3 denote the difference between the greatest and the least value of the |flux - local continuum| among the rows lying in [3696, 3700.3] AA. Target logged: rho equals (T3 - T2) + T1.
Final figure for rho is -0.4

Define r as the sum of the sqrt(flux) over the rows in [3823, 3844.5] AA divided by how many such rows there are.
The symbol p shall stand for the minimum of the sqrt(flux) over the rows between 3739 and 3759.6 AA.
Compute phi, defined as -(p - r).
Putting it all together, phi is 0.15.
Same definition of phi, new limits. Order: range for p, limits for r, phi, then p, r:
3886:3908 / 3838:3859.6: 0.22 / 2.09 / 2.31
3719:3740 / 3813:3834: 0.32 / 1.98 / 2.30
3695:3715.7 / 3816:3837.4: 0.15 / 2.10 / 2.25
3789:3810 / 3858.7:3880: 0.22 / 2.17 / 2.39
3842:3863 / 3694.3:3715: 0.07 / 2.13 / 2.20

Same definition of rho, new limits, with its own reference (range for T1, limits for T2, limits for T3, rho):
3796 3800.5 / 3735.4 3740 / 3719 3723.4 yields -0.1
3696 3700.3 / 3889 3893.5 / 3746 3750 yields 0.8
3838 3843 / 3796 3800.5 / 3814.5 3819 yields 0.5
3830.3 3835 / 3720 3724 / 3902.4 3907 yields 0.0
